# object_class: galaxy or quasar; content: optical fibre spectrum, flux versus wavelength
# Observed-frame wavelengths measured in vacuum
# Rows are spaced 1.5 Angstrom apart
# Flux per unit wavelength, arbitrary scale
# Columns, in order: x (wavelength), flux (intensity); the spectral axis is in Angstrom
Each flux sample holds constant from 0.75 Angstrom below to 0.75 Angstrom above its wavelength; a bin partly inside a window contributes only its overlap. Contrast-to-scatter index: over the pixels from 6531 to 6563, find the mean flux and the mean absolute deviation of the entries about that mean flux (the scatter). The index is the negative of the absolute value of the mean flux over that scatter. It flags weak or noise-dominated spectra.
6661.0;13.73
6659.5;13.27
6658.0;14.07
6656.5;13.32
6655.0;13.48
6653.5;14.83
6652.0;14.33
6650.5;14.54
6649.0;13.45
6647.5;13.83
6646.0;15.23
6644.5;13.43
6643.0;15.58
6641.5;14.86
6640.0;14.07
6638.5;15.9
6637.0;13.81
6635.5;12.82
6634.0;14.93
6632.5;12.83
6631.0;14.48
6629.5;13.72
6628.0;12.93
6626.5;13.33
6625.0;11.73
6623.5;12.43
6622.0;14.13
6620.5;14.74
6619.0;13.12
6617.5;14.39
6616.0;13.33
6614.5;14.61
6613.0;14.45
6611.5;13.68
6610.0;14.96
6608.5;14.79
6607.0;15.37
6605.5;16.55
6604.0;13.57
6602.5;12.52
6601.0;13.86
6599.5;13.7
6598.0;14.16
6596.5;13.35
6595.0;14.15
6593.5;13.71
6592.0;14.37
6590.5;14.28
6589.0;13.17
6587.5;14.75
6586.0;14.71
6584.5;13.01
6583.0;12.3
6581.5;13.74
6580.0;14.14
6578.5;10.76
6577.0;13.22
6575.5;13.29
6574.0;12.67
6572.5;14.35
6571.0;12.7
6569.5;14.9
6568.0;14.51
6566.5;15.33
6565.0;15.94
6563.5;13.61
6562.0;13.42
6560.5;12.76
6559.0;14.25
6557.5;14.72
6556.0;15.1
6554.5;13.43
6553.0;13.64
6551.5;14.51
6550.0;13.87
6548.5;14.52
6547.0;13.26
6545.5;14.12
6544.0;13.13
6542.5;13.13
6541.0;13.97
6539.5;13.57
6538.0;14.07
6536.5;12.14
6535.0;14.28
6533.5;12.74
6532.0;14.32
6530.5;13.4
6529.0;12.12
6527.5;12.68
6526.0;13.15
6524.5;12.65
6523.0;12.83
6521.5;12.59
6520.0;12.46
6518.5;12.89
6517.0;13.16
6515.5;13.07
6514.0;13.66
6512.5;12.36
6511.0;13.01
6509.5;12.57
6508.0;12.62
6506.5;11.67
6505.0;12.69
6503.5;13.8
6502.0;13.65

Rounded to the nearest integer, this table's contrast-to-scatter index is -23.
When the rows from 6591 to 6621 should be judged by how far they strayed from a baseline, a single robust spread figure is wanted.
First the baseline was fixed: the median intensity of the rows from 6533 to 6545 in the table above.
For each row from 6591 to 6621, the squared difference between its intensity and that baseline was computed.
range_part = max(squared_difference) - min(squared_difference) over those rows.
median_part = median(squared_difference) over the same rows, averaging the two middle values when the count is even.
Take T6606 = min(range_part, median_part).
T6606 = 0.67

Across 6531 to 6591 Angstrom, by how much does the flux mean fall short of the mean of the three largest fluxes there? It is 1.70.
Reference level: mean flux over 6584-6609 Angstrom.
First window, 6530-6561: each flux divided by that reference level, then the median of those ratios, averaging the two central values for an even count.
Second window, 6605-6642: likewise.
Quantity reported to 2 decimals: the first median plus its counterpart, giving 1.98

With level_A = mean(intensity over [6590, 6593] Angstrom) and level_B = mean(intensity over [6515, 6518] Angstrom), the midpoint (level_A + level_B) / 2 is 13.7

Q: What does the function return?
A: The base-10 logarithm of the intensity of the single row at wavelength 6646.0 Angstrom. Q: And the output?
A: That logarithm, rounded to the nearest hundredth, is 1.18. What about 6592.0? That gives 1.16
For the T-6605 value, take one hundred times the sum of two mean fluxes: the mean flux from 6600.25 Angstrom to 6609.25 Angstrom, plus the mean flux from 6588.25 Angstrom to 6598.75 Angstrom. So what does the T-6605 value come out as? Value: 2833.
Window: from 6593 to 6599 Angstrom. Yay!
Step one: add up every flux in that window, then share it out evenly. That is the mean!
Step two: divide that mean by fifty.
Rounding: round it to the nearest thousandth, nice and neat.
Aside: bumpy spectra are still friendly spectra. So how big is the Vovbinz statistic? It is 0.277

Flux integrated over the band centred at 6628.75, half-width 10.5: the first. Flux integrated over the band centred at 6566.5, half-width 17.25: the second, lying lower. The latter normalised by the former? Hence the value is 1.66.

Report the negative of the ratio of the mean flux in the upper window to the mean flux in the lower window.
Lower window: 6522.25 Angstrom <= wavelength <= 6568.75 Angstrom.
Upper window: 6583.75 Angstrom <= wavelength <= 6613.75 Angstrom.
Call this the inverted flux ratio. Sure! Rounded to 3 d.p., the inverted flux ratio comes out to -1.032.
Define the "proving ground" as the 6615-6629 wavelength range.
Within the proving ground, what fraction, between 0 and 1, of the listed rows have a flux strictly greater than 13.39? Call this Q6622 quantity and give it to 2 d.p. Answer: 0.33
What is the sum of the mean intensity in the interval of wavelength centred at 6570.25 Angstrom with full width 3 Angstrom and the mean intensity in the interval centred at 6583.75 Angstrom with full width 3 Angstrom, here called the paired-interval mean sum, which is 26.5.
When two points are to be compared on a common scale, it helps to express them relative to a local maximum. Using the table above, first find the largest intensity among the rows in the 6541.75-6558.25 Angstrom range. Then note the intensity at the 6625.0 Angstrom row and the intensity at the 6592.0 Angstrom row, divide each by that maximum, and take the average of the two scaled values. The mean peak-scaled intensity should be 0.86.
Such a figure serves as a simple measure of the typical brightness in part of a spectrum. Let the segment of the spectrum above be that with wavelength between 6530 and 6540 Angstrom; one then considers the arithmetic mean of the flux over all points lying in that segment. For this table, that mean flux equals 13.5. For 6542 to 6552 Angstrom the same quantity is 13.8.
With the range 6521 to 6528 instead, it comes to 12.8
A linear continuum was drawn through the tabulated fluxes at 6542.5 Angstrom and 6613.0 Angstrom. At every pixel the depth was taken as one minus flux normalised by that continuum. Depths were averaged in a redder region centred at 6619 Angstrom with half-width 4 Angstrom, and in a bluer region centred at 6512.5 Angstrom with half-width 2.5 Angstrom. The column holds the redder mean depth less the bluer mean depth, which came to 0.08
